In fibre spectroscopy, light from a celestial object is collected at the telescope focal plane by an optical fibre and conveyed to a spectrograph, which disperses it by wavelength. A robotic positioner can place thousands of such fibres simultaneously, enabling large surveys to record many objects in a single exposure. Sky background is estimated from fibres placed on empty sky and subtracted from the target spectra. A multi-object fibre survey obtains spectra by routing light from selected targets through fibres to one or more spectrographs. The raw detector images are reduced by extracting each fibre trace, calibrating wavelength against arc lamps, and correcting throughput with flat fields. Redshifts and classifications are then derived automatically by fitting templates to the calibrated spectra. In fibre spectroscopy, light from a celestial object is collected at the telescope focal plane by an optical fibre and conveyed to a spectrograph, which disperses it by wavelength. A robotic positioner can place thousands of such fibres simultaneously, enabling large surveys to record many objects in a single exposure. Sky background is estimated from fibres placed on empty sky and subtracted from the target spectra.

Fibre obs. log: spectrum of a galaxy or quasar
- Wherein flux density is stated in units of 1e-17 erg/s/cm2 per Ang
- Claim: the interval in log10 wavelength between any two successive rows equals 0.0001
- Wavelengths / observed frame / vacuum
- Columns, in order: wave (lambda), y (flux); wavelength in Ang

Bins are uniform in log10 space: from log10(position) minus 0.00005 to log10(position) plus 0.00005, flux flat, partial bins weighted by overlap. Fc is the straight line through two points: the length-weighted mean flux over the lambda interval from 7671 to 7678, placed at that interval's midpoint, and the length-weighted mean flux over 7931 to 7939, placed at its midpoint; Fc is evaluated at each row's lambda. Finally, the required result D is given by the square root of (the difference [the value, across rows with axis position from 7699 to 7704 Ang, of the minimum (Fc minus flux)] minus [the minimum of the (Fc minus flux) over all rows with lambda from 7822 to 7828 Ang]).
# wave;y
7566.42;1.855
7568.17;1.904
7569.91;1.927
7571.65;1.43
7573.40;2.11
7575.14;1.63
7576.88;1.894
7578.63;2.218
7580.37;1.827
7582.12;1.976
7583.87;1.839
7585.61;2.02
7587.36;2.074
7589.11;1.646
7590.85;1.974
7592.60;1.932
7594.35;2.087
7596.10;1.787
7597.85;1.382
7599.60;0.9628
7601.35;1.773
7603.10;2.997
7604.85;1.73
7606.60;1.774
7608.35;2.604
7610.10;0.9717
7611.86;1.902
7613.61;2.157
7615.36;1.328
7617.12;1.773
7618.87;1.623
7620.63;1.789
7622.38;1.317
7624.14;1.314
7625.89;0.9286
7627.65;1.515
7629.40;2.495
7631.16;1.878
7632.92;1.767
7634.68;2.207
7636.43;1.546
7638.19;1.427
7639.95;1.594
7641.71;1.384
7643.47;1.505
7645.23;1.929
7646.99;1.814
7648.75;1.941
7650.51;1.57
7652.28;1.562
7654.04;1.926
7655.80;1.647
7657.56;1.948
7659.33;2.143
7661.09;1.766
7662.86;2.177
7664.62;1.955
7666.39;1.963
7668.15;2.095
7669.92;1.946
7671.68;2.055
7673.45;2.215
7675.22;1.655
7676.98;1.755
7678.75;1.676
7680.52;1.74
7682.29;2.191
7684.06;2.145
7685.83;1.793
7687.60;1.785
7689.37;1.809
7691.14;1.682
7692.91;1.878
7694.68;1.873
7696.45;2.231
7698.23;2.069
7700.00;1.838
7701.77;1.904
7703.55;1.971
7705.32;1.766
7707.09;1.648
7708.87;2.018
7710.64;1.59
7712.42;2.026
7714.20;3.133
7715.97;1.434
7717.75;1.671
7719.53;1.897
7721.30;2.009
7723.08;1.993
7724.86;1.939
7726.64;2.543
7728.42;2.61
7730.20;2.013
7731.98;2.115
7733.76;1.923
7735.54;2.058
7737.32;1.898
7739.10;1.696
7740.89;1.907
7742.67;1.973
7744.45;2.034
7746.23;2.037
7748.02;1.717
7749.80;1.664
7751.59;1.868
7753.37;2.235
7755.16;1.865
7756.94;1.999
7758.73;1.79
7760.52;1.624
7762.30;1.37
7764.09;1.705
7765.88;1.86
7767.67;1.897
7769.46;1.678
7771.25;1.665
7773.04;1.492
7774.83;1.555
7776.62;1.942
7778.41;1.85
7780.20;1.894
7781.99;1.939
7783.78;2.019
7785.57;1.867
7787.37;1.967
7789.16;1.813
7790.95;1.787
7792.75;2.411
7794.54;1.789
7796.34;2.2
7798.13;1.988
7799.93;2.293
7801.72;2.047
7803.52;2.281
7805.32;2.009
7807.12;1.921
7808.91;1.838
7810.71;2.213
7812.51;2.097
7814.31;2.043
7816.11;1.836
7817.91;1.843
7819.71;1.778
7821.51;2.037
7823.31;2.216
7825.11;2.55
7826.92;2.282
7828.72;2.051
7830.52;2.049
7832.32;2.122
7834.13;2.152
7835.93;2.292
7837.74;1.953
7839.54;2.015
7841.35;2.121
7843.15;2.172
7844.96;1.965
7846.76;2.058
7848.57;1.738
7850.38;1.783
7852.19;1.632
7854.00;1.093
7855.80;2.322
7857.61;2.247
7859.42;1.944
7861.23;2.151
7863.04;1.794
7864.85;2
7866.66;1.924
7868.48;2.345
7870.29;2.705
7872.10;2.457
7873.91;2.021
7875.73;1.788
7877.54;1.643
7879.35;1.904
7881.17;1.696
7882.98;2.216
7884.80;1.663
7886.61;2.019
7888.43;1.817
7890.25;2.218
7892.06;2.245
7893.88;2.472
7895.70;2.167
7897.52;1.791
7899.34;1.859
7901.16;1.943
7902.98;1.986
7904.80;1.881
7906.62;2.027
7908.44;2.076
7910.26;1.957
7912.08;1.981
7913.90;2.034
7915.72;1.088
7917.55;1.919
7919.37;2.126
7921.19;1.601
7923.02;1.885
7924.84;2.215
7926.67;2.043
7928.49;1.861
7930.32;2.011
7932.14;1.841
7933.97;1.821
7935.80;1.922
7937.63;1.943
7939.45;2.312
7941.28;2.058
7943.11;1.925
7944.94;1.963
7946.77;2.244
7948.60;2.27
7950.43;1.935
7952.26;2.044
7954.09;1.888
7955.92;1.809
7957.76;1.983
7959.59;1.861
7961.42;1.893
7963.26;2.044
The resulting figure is 0.76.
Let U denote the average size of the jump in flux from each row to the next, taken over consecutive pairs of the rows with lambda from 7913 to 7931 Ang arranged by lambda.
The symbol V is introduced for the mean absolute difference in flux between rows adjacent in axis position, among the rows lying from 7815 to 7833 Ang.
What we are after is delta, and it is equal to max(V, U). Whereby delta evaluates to 0.40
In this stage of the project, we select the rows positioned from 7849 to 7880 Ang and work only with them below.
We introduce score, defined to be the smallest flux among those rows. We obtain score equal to 1.093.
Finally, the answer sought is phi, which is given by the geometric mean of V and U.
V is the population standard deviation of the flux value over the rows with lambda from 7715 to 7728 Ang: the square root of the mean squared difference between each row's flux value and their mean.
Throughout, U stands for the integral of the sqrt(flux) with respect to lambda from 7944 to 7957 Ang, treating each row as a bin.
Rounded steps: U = 18.5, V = 0.32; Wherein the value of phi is 2.42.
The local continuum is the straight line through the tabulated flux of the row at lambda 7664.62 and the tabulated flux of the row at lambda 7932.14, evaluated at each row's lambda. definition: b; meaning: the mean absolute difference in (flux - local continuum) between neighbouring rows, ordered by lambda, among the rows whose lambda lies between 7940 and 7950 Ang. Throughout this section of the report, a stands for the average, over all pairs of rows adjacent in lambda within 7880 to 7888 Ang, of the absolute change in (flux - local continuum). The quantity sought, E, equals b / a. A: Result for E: 0.3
